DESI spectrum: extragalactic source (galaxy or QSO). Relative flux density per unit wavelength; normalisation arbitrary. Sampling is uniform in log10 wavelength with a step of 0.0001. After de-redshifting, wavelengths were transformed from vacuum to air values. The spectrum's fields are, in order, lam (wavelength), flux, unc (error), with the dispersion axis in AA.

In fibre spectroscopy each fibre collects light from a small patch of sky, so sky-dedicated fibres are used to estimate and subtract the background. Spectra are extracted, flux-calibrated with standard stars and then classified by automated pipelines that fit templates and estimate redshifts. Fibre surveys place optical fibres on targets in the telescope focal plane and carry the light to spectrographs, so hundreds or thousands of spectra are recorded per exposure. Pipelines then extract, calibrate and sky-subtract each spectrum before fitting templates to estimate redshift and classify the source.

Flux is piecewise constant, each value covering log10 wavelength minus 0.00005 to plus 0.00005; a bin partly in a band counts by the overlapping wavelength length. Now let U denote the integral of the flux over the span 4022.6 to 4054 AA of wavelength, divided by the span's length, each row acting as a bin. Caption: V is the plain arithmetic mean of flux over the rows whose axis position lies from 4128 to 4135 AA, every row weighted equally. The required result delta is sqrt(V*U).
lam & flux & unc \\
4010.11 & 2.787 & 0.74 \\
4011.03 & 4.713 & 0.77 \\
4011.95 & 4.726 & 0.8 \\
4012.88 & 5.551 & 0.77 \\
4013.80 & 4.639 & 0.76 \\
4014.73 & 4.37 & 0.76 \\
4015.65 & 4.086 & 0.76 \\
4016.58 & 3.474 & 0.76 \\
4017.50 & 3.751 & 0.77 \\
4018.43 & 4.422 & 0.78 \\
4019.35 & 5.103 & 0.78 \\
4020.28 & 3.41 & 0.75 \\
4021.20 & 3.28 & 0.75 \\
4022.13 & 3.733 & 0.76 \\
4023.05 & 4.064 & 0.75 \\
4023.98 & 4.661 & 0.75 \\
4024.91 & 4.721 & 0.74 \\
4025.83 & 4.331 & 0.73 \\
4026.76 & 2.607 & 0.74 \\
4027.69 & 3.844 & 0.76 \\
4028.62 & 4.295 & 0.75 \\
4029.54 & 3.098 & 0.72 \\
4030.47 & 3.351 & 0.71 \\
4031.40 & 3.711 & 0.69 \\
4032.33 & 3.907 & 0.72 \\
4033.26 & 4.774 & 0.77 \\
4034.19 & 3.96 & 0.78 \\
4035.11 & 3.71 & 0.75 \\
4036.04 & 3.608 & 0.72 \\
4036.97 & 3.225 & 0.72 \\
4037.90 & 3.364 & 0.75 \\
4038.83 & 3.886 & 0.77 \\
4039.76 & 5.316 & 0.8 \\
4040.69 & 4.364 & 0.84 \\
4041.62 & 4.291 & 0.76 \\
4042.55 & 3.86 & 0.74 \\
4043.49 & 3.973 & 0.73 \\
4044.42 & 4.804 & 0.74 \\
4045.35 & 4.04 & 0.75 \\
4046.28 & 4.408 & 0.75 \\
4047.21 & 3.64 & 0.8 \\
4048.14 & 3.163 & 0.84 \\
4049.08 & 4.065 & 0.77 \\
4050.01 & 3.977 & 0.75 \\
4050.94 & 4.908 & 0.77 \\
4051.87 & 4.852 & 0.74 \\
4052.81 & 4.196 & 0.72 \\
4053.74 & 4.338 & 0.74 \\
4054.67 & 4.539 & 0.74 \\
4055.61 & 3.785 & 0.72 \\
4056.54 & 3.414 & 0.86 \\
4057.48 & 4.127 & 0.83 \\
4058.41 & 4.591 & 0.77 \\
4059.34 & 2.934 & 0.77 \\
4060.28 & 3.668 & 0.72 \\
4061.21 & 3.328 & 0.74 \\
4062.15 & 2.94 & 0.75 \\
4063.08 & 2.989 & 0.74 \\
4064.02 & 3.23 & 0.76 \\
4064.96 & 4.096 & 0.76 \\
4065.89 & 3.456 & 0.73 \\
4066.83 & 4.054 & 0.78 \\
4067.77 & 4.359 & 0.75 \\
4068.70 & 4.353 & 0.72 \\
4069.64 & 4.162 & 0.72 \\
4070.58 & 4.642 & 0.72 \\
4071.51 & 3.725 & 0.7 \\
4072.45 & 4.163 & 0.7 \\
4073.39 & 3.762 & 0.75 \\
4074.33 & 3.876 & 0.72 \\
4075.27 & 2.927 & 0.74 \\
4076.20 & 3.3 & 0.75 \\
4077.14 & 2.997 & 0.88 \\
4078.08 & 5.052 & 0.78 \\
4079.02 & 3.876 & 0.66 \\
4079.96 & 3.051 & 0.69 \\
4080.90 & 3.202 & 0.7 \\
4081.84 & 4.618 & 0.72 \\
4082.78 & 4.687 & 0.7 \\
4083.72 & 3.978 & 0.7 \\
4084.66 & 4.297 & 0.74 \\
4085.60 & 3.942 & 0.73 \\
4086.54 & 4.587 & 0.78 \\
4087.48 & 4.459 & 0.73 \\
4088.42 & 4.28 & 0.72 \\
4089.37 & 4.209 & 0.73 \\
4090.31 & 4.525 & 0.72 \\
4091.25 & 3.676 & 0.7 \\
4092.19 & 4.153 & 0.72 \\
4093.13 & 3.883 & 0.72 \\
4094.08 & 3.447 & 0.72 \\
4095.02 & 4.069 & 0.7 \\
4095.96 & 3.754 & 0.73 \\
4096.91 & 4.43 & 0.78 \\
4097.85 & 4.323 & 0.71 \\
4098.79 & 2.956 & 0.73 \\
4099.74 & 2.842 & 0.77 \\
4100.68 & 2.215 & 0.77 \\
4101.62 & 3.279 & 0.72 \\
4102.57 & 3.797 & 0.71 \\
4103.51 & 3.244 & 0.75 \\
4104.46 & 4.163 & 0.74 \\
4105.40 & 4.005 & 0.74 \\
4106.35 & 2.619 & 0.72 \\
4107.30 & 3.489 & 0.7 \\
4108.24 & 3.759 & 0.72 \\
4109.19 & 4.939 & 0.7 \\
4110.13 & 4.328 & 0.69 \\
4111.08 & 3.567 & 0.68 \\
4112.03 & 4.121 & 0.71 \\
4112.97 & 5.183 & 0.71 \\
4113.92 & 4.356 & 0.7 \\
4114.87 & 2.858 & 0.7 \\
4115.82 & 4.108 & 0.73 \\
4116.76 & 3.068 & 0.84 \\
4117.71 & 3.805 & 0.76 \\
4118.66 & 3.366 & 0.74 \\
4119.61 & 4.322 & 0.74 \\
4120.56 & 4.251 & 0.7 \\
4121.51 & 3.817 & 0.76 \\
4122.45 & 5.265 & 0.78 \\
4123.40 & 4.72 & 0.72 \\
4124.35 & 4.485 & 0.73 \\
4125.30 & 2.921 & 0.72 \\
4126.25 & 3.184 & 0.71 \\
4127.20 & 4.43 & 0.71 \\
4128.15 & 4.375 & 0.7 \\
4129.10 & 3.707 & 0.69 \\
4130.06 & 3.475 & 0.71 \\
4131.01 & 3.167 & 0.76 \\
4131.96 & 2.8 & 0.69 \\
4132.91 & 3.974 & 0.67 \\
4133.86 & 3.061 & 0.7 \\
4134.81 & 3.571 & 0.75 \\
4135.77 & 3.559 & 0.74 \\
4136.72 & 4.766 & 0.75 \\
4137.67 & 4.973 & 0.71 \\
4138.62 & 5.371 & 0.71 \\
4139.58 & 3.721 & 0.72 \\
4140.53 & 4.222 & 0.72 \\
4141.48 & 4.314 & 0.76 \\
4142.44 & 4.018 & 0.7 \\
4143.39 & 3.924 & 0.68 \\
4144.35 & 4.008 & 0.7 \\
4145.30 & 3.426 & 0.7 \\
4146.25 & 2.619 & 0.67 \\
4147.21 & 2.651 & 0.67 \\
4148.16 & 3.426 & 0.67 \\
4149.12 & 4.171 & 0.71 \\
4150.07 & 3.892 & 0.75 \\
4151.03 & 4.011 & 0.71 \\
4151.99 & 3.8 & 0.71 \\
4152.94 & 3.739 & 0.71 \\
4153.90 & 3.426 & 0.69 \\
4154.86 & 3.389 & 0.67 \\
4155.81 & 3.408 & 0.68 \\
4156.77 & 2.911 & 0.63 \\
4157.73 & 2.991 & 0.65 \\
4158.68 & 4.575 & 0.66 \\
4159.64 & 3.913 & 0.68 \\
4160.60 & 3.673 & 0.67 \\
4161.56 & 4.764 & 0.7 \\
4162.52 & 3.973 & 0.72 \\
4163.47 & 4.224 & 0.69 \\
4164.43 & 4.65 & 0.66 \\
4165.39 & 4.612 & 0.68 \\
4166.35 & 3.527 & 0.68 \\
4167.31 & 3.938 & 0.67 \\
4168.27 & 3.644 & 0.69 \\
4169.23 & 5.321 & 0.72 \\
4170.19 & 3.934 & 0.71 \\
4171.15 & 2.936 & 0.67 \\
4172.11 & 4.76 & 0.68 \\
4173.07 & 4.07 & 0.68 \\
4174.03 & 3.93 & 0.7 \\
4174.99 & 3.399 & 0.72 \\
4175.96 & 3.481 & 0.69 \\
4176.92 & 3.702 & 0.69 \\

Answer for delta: 3.77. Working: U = 4.04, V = 3.52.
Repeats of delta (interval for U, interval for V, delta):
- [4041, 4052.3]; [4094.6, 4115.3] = 3.95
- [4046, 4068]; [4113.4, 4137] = 3.84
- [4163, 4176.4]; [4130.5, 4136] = 3.68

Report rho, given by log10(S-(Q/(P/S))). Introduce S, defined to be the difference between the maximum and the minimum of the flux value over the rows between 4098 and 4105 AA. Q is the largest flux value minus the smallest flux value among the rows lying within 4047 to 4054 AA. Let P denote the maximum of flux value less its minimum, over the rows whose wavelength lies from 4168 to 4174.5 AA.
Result -0.28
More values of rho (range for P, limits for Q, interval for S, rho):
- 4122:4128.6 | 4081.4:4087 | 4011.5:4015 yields -0.09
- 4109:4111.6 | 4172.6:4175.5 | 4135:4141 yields -0.03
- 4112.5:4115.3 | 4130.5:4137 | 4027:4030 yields -0.73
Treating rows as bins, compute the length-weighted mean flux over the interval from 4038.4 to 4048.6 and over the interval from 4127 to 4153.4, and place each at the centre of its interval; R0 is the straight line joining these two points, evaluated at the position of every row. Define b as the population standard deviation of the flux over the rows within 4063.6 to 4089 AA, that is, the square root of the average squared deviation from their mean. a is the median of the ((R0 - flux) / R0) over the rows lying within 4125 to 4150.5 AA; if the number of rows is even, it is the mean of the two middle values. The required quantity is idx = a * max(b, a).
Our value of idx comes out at 0.015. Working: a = 0.027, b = 0.565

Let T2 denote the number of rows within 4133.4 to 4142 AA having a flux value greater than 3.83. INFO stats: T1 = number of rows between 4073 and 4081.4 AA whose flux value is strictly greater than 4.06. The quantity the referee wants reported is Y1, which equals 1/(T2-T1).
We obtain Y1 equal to 0.25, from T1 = 1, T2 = 5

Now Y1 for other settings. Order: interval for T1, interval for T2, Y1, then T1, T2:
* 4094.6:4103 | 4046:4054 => 0.25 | 3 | 7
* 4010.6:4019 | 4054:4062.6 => -0.25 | 7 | 3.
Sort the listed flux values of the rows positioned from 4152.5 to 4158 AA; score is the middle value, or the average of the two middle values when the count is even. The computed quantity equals 3.4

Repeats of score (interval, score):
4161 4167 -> 4.4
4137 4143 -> 4.3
